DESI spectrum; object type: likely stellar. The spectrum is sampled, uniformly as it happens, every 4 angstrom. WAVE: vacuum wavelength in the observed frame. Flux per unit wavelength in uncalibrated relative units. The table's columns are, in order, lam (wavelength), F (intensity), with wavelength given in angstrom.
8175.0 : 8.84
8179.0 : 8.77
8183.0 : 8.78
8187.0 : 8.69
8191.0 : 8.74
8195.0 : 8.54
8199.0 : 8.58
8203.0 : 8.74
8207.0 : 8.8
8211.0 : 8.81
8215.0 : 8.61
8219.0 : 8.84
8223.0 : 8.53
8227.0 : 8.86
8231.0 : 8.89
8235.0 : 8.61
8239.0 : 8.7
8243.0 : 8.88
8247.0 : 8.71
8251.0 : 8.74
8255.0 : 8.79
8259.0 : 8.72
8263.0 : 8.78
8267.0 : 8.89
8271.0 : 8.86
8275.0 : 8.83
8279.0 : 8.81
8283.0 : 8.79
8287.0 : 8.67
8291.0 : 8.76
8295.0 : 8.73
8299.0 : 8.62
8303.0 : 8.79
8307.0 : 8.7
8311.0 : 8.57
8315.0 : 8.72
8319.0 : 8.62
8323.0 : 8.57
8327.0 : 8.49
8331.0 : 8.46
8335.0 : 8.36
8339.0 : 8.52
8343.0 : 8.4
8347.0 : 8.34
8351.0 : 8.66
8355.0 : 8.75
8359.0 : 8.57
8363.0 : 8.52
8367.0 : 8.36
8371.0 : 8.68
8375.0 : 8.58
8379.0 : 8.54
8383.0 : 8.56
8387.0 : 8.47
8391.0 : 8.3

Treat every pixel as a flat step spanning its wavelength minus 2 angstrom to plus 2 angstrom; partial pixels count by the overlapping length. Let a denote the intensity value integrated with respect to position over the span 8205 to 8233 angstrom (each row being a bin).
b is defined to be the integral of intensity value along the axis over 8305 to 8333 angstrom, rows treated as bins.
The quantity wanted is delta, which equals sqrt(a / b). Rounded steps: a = 245.4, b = 241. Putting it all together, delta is 1.01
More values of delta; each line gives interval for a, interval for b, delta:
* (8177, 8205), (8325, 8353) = 1.01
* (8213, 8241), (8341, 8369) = 1.01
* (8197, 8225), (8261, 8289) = 0.99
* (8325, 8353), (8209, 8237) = 0.98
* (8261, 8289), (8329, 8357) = 1.02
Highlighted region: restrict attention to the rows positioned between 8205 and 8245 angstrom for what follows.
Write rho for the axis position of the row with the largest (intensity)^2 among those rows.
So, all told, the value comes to 8231.0 angstrom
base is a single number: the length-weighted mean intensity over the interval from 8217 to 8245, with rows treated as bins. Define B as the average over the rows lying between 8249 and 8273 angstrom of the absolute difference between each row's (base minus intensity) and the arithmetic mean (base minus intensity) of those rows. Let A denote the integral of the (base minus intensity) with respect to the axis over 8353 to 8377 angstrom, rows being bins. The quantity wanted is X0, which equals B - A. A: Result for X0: -4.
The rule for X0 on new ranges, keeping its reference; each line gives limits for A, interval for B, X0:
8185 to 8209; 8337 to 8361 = -2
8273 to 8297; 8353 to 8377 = 0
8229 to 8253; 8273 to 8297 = 0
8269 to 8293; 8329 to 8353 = 1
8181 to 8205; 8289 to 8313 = -2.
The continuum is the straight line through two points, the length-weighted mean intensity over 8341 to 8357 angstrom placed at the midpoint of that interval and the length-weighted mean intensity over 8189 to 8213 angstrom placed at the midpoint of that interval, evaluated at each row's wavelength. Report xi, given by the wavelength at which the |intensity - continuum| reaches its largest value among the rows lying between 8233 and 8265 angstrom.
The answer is 8243.0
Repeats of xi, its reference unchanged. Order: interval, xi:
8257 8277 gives 8267.0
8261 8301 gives 8267.0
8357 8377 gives 8371.0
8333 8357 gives 8355.0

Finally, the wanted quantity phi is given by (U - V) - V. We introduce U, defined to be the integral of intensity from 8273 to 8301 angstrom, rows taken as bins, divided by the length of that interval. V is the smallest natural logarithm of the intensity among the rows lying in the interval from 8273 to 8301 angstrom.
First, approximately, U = 8.74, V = 2.15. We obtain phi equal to 4.44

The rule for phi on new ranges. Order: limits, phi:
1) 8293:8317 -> 4.39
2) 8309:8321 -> 4.34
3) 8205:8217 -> 4.43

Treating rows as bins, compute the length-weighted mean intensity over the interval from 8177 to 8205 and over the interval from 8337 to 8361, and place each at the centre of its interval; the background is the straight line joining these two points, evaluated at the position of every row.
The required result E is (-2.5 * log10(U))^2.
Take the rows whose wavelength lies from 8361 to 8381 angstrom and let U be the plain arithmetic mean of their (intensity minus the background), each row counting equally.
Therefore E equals 20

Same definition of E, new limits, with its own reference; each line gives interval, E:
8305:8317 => 7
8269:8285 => 3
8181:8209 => 27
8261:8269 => 3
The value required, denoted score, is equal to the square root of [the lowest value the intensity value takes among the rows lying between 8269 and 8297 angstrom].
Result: 2.94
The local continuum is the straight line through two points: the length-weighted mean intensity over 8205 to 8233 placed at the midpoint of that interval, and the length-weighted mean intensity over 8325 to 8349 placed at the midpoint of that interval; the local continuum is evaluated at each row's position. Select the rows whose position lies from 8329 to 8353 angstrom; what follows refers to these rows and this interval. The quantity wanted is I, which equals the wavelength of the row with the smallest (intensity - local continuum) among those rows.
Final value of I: 8335.0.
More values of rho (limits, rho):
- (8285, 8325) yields 8303.0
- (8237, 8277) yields 8267.0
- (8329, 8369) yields 8355.0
